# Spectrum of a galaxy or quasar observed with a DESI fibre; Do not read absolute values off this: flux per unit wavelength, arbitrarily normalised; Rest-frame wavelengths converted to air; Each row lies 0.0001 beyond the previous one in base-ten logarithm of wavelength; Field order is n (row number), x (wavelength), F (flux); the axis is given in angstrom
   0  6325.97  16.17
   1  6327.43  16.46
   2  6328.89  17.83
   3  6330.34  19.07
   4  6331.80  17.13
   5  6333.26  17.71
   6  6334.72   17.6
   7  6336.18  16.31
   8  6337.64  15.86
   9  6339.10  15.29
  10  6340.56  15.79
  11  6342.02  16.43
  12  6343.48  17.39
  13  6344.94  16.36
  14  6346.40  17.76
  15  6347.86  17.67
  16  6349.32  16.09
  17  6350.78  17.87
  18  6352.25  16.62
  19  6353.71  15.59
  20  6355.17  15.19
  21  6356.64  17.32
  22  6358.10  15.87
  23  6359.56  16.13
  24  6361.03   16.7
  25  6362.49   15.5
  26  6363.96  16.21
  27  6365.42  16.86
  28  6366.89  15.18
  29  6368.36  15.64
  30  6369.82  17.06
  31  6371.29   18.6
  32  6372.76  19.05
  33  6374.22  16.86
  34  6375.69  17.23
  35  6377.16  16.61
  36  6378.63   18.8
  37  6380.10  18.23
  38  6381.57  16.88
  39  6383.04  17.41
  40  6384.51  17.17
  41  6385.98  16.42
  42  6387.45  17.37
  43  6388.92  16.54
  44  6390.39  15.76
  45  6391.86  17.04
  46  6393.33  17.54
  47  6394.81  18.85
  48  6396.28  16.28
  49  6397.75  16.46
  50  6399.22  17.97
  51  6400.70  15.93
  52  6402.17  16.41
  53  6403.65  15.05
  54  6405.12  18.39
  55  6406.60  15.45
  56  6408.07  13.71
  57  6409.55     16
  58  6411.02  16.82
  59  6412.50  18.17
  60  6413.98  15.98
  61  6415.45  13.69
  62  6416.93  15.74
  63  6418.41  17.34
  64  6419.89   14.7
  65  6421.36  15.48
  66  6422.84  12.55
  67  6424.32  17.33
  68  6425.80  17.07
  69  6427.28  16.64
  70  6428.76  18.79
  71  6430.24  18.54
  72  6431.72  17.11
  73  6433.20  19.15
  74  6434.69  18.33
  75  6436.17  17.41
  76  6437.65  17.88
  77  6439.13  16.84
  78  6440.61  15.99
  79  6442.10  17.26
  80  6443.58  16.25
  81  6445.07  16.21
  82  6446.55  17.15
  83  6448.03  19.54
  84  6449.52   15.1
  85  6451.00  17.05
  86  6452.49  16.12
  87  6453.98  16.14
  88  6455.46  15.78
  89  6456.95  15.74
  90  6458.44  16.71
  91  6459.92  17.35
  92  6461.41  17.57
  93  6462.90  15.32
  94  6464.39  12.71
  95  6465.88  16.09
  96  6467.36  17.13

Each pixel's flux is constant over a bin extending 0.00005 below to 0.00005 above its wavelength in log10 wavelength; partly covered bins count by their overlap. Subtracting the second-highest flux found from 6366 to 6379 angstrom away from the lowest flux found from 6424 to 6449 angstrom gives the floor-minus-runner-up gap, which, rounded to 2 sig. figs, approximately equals -2.8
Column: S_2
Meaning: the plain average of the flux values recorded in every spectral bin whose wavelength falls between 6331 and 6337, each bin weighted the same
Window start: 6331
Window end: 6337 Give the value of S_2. 17.2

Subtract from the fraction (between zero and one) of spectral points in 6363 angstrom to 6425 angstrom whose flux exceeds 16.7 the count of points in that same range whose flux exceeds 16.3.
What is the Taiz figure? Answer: -25.5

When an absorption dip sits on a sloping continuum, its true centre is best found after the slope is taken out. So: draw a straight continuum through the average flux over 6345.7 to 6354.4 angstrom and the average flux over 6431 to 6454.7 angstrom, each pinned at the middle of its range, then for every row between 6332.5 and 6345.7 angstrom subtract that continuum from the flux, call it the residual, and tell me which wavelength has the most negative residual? 6339.10 angstrom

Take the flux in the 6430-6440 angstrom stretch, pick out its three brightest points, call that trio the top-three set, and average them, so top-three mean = 18.7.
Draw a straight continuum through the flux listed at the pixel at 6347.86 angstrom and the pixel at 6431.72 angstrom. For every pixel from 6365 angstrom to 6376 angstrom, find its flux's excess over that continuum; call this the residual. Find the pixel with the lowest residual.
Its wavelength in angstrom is 6366.89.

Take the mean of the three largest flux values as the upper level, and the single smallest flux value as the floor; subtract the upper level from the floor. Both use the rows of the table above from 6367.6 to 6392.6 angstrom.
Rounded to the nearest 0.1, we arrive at -3.2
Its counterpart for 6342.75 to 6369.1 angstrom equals -2.6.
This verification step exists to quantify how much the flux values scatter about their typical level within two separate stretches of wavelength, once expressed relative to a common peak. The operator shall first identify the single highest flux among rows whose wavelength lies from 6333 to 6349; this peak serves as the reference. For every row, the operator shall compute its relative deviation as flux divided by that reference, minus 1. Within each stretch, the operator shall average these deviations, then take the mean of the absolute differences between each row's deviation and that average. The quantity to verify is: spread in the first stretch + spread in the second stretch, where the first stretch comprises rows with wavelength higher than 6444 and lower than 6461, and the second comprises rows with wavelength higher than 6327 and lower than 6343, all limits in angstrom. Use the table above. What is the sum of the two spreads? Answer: 0.10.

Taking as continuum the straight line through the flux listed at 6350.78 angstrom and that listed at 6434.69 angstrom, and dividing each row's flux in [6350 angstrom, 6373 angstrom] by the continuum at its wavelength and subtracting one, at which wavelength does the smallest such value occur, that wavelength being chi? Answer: 6366.89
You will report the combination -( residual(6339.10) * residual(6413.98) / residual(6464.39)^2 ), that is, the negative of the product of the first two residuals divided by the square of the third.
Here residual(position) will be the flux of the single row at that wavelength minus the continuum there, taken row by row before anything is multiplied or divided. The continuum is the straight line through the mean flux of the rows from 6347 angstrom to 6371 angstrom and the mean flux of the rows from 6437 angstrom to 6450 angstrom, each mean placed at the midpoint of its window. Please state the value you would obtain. 0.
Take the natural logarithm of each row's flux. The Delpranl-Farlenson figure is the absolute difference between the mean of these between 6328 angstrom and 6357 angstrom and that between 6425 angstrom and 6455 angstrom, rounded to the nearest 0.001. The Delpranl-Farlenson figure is 0.022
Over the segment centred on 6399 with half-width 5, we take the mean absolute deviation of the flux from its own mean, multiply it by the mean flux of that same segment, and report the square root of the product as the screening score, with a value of 4.0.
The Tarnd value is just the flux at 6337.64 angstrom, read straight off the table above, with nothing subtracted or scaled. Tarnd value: 15.86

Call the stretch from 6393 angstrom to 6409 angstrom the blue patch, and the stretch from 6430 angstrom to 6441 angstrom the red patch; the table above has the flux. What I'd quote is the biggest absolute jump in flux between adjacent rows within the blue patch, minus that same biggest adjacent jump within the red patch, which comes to 1.3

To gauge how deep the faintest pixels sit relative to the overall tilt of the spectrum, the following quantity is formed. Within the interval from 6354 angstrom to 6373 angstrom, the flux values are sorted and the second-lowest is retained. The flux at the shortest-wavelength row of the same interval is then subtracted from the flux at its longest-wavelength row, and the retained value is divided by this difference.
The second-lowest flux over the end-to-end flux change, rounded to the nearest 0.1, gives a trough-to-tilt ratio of 3.9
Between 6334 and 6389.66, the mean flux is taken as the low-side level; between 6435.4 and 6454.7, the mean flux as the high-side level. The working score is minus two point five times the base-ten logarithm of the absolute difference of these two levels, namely 2.9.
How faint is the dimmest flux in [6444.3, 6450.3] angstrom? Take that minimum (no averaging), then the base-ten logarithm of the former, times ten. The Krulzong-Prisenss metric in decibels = 11.79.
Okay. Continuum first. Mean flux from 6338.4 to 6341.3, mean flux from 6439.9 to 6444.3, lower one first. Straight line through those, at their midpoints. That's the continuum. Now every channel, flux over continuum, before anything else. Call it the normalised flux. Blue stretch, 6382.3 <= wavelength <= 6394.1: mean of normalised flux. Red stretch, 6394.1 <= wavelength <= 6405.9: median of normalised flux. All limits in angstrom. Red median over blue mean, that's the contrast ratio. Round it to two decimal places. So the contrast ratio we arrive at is 0.97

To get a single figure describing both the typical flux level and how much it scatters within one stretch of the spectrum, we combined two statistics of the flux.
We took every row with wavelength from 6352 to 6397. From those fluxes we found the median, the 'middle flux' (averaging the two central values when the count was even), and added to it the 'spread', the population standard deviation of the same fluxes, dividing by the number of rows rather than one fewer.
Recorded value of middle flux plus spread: 17.9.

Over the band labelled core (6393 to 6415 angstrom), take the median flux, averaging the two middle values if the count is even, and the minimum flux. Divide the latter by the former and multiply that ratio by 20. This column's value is 17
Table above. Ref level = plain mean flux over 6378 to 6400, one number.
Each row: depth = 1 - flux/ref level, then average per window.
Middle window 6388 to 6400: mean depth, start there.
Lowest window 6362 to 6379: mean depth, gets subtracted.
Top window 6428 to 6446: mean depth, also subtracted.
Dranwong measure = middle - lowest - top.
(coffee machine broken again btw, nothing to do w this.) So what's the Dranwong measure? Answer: 0.008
